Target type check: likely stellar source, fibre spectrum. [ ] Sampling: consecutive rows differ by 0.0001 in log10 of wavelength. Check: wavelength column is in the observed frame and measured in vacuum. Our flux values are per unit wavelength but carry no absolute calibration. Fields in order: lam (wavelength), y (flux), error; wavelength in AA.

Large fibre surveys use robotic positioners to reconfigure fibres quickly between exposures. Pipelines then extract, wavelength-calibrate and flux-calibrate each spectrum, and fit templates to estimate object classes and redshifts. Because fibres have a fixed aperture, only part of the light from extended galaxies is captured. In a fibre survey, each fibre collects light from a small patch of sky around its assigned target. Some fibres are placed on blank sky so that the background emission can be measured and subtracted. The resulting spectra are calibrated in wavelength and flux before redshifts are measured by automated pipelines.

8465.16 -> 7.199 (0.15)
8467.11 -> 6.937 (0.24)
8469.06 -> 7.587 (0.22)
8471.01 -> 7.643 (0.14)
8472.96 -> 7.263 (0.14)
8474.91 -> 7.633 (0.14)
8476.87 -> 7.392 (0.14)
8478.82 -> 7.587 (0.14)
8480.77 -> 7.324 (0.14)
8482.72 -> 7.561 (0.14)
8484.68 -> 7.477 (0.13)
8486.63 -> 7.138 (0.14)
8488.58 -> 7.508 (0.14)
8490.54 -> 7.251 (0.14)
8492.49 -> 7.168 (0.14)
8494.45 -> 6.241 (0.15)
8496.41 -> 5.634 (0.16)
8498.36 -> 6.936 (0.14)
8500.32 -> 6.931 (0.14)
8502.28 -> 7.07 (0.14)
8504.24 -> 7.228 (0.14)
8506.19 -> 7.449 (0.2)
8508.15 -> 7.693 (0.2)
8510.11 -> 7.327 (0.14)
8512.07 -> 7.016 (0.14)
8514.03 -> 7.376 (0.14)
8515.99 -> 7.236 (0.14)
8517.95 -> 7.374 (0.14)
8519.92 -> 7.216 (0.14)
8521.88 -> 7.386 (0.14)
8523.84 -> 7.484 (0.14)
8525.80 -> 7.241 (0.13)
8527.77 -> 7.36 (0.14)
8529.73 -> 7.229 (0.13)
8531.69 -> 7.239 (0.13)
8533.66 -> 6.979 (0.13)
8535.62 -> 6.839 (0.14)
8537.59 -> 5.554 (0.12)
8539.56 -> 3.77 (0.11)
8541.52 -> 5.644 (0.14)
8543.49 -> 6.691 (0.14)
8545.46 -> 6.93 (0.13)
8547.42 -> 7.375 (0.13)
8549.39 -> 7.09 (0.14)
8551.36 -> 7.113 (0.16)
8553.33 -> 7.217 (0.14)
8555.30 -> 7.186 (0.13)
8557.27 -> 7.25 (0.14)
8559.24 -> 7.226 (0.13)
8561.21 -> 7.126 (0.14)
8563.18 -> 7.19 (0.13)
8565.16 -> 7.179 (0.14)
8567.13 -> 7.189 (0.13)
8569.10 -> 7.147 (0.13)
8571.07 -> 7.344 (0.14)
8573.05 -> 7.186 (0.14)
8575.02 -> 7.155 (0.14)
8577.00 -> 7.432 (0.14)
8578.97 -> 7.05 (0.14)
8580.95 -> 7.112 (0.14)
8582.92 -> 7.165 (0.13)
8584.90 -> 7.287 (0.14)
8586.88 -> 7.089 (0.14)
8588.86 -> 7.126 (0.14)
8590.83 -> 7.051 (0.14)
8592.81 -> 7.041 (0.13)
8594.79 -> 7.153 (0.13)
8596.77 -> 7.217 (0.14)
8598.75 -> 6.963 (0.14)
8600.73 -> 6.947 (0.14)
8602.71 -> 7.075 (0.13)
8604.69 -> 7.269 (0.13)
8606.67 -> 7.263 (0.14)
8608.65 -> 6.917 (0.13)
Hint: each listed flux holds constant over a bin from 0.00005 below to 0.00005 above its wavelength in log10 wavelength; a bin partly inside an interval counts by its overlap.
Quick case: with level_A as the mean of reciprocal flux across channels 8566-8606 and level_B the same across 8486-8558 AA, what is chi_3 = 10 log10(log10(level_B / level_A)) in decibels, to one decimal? -17.2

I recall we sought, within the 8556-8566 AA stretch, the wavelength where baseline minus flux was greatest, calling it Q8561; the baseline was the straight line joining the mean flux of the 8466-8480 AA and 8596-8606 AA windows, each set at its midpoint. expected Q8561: 8561.21 AA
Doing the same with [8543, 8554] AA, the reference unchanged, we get 8543.49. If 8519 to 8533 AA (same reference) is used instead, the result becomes 8519.92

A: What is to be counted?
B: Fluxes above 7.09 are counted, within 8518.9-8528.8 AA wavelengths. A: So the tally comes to 5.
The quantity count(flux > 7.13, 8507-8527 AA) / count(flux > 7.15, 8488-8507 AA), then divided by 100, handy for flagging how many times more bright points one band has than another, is 0.018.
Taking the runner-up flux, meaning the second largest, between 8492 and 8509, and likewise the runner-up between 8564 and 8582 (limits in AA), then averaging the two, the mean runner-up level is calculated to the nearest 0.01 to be 7.40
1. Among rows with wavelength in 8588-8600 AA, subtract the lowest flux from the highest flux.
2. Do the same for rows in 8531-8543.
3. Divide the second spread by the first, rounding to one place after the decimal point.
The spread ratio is 13.7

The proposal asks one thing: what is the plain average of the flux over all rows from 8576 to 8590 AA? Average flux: 7.18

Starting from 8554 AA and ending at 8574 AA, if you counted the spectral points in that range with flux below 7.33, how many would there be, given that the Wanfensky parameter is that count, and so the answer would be 9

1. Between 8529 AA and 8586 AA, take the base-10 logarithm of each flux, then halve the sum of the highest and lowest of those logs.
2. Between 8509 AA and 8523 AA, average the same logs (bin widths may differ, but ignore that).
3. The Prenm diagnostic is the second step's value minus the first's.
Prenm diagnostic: 0.138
